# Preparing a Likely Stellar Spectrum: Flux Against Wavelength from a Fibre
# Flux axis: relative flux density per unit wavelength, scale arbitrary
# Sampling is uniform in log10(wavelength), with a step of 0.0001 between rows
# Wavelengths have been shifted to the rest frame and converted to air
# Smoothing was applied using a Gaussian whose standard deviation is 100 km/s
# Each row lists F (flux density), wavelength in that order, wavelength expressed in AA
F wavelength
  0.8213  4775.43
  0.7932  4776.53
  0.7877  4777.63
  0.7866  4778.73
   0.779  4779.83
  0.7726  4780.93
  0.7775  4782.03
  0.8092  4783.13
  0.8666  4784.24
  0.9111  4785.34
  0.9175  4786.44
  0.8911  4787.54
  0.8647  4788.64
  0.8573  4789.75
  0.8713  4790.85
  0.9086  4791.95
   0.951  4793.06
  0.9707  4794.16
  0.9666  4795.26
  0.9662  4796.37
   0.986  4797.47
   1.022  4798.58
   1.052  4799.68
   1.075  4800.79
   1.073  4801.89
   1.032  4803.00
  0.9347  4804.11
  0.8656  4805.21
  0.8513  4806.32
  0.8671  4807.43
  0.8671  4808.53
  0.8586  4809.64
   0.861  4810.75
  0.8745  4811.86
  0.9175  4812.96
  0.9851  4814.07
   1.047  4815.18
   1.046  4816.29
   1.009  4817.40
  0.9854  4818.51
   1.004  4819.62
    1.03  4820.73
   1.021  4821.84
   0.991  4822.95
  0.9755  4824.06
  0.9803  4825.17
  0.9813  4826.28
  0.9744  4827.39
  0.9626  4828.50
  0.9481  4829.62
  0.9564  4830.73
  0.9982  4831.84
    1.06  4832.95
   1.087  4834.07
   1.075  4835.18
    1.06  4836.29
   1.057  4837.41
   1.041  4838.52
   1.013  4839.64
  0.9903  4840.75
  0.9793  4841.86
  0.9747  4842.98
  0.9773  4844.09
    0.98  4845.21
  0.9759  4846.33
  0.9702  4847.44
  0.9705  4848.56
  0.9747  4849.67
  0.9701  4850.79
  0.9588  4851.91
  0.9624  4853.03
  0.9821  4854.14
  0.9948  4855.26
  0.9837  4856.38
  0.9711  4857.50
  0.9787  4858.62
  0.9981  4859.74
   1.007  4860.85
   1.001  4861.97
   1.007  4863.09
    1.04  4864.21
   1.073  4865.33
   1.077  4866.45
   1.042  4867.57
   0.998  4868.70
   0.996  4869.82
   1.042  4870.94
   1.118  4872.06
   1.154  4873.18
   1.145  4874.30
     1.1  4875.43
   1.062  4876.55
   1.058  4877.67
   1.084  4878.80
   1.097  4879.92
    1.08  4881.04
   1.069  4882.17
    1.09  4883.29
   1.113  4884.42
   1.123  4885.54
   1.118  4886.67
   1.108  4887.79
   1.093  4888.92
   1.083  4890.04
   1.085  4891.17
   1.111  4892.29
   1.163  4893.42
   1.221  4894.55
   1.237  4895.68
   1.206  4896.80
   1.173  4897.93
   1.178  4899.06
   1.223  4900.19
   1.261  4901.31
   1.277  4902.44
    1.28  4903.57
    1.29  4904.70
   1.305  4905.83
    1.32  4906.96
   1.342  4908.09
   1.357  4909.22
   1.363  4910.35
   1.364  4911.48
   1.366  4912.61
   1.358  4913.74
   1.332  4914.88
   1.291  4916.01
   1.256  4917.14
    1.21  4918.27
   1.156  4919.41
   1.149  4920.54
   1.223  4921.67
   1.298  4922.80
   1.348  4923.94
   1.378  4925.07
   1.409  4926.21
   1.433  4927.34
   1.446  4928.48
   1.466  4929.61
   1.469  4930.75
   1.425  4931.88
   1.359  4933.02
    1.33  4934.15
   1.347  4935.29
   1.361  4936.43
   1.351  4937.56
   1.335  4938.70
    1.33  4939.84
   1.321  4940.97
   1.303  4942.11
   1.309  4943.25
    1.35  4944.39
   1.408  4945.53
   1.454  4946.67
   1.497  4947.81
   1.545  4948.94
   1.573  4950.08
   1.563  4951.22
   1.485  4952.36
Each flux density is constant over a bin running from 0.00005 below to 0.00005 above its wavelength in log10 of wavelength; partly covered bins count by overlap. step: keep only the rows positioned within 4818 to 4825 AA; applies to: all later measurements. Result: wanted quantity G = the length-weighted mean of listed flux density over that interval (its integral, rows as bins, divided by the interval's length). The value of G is 1.00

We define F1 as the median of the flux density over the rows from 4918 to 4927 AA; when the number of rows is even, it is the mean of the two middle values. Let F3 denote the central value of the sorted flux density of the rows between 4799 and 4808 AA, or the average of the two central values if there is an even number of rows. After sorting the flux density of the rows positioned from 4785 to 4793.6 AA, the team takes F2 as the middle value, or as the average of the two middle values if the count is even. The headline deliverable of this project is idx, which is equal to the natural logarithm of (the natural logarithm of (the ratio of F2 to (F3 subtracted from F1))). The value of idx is 0.16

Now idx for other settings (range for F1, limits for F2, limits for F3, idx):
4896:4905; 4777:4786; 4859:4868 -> 0.25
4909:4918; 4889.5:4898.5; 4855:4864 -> 0.16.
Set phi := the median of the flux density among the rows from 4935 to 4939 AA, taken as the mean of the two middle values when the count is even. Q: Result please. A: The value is 1.3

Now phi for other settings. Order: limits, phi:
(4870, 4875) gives 1.1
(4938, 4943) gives 1.3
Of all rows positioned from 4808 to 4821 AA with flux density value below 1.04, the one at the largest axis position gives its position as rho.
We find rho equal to 4820.73 AA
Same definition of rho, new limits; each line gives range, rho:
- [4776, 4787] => 4786.44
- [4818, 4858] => 4857.50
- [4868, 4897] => 4869.82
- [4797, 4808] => 4807.43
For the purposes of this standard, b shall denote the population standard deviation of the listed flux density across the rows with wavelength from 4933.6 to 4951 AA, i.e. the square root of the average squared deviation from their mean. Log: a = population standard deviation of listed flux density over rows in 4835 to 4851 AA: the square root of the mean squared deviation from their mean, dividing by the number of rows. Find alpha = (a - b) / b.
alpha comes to -0.6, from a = 0.04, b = 0.08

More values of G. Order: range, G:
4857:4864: 1.00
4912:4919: 1.30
